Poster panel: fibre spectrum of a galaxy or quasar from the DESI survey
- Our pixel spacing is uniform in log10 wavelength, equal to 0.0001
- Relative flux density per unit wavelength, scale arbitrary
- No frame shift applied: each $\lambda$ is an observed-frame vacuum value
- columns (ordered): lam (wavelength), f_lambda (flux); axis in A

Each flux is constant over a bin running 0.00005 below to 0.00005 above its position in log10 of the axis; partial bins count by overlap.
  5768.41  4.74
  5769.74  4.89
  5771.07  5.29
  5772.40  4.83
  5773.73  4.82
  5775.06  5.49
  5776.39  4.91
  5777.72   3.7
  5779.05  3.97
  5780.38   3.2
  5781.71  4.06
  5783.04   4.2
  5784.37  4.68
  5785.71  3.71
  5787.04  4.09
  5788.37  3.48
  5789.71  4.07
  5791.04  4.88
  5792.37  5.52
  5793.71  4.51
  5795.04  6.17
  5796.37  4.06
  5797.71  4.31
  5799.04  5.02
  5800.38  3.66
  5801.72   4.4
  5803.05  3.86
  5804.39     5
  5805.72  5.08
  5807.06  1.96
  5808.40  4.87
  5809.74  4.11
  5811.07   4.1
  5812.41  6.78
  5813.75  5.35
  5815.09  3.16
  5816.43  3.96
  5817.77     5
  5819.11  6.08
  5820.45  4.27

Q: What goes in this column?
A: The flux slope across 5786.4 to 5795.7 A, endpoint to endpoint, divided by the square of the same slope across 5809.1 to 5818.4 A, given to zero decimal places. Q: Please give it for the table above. 21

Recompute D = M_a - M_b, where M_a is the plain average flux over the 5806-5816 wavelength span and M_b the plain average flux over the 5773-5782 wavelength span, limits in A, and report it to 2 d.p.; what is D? 0.03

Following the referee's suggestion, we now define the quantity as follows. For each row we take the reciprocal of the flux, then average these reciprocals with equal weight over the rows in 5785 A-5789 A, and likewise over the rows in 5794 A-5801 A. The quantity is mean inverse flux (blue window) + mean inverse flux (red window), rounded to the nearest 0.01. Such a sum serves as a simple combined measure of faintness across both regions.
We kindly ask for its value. 0.49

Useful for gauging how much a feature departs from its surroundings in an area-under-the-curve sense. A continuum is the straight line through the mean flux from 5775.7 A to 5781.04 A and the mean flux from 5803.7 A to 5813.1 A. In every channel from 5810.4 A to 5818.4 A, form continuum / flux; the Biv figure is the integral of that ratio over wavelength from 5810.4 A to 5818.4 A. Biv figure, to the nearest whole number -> 8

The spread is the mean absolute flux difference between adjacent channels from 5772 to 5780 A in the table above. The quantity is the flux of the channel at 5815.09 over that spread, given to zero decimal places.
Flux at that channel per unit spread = 6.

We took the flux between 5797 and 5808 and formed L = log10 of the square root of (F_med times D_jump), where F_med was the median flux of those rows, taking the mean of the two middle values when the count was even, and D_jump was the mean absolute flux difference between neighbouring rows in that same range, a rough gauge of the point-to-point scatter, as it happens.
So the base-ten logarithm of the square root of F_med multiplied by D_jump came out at 0.34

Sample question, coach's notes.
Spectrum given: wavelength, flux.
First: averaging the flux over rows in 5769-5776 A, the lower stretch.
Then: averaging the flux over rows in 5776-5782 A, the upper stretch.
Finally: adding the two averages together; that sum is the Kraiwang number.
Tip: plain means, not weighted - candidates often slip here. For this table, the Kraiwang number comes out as 9.0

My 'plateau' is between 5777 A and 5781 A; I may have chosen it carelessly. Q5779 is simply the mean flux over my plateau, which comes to 3.6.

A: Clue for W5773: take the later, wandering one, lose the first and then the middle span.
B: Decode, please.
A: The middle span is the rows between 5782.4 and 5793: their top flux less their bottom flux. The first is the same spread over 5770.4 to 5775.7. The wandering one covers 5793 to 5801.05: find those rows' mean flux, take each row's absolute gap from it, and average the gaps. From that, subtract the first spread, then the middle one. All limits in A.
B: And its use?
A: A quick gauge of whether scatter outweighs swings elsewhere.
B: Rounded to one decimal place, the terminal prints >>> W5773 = -2.1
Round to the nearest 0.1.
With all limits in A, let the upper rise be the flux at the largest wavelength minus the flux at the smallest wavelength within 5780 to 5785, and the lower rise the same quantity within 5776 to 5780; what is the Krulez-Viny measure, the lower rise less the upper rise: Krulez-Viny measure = -2.4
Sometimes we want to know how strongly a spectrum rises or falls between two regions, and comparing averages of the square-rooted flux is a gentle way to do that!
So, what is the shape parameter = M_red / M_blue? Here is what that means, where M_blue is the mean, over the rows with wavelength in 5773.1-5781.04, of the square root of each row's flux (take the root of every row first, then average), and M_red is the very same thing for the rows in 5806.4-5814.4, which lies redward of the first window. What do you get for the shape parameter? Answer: 1.01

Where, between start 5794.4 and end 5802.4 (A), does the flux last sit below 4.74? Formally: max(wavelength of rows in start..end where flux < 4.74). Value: 5801.72 A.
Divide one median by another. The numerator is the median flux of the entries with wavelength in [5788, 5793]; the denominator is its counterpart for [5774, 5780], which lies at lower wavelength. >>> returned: 1.01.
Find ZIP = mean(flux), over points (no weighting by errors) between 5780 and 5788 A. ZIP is 4.0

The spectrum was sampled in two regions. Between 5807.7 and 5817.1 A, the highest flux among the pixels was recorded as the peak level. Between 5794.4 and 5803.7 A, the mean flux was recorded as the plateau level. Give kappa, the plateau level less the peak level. -2.3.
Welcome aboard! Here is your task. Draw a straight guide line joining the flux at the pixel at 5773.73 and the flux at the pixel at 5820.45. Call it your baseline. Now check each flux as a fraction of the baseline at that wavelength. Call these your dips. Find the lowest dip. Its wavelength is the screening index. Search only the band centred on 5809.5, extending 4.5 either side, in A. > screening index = 5807.06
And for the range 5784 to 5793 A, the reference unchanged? 5788.37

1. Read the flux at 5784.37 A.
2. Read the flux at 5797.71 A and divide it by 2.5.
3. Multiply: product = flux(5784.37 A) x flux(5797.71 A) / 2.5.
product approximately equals 8.1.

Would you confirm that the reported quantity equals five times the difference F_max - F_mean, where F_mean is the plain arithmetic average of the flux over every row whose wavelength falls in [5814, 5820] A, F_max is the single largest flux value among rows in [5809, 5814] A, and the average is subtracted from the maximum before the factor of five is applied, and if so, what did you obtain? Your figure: 11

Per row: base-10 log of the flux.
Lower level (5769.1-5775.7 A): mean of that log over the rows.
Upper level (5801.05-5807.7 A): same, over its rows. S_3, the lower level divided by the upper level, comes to 1.20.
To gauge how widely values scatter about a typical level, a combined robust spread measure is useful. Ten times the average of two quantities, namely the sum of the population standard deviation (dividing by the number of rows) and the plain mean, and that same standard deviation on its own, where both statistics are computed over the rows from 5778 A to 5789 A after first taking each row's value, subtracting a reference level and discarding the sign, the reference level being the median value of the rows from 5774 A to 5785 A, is 4.9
